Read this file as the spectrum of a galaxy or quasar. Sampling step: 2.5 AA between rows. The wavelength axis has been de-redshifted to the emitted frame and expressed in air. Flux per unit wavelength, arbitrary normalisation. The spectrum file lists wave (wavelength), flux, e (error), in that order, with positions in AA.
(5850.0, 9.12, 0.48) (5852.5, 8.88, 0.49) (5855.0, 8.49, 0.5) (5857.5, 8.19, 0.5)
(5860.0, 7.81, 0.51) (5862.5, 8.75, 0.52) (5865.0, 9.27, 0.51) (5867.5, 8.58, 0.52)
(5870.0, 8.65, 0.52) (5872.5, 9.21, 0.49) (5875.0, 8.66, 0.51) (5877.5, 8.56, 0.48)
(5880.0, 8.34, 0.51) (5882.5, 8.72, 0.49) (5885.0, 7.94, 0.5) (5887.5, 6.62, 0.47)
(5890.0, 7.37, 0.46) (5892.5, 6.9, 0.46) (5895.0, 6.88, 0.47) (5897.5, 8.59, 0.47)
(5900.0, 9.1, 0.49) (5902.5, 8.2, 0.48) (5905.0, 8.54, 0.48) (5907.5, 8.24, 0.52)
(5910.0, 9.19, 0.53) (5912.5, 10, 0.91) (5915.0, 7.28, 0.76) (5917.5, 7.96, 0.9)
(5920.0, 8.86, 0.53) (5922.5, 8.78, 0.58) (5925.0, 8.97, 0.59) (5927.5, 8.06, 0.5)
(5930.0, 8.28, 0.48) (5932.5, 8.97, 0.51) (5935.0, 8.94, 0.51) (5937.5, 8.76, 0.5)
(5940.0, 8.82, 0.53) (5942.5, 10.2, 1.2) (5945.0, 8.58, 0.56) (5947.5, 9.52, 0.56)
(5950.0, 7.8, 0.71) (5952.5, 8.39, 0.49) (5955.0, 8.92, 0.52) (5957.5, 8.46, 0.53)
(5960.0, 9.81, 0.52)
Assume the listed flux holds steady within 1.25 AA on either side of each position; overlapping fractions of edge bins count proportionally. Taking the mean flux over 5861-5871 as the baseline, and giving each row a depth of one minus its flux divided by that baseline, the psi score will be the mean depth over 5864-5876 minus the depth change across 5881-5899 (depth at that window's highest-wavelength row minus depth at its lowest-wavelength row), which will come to -0.02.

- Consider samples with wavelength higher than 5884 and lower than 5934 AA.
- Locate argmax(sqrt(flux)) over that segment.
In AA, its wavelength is 5912.5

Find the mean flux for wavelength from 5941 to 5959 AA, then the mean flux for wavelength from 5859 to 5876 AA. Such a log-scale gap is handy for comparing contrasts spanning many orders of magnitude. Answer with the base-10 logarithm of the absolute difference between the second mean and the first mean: -0.9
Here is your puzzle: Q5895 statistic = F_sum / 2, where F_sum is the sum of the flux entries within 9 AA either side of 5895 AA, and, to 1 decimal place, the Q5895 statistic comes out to 26.8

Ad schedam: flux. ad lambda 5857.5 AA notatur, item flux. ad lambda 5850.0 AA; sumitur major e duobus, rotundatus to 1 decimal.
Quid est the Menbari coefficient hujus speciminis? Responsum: 9.1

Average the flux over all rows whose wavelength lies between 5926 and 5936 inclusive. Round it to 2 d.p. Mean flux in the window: 8.56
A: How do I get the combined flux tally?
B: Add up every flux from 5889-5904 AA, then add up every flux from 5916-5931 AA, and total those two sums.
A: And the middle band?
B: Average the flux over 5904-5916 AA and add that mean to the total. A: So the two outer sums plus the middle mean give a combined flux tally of 107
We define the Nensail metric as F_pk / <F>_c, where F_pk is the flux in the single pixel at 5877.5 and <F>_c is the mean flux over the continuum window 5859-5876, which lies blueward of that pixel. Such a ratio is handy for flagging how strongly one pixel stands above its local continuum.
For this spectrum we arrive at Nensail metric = 0.98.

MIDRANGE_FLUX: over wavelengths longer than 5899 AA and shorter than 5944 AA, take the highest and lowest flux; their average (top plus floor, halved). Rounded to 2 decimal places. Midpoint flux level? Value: 8.74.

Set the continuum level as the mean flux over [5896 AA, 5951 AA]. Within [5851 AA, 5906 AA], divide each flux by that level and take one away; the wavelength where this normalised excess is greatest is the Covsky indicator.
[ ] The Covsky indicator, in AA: 5865.0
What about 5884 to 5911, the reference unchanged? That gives 5910.0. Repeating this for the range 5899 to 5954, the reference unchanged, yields 5942.5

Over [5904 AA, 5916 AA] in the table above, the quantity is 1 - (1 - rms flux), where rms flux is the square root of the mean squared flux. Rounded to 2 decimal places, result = 8.70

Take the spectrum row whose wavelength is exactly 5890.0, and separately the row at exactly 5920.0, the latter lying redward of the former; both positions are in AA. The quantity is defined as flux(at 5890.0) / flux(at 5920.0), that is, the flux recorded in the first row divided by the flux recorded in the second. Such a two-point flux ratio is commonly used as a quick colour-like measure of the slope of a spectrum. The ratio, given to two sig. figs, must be 0.83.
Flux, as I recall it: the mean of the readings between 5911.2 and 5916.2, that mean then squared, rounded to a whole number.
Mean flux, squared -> 75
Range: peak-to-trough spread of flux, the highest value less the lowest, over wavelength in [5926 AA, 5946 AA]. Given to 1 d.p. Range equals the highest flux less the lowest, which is 2.1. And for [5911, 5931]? 2.7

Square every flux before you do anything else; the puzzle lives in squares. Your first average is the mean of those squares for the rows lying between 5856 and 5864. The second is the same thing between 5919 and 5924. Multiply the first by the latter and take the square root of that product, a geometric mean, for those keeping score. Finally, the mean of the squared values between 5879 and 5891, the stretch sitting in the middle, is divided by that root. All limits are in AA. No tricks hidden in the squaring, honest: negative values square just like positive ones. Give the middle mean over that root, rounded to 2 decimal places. 0.84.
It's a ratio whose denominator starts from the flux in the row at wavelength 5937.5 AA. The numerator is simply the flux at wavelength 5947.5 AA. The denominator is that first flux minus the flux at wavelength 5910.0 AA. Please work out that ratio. -22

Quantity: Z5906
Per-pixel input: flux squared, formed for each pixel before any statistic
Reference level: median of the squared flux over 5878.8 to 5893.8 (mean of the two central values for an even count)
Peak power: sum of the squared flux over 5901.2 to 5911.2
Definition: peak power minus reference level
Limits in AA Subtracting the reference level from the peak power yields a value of 234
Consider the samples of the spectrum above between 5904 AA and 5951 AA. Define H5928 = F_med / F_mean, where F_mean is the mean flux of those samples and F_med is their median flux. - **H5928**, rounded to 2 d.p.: 1.01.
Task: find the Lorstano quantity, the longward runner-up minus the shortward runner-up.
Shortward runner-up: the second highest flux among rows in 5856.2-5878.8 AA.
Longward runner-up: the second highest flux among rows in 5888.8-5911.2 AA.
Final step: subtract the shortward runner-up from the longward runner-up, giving -0.11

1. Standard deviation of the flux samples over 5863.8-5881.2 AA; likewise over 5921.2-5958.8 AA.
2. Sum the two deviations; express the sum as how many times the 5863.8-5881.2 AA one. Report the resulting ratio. 2.7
